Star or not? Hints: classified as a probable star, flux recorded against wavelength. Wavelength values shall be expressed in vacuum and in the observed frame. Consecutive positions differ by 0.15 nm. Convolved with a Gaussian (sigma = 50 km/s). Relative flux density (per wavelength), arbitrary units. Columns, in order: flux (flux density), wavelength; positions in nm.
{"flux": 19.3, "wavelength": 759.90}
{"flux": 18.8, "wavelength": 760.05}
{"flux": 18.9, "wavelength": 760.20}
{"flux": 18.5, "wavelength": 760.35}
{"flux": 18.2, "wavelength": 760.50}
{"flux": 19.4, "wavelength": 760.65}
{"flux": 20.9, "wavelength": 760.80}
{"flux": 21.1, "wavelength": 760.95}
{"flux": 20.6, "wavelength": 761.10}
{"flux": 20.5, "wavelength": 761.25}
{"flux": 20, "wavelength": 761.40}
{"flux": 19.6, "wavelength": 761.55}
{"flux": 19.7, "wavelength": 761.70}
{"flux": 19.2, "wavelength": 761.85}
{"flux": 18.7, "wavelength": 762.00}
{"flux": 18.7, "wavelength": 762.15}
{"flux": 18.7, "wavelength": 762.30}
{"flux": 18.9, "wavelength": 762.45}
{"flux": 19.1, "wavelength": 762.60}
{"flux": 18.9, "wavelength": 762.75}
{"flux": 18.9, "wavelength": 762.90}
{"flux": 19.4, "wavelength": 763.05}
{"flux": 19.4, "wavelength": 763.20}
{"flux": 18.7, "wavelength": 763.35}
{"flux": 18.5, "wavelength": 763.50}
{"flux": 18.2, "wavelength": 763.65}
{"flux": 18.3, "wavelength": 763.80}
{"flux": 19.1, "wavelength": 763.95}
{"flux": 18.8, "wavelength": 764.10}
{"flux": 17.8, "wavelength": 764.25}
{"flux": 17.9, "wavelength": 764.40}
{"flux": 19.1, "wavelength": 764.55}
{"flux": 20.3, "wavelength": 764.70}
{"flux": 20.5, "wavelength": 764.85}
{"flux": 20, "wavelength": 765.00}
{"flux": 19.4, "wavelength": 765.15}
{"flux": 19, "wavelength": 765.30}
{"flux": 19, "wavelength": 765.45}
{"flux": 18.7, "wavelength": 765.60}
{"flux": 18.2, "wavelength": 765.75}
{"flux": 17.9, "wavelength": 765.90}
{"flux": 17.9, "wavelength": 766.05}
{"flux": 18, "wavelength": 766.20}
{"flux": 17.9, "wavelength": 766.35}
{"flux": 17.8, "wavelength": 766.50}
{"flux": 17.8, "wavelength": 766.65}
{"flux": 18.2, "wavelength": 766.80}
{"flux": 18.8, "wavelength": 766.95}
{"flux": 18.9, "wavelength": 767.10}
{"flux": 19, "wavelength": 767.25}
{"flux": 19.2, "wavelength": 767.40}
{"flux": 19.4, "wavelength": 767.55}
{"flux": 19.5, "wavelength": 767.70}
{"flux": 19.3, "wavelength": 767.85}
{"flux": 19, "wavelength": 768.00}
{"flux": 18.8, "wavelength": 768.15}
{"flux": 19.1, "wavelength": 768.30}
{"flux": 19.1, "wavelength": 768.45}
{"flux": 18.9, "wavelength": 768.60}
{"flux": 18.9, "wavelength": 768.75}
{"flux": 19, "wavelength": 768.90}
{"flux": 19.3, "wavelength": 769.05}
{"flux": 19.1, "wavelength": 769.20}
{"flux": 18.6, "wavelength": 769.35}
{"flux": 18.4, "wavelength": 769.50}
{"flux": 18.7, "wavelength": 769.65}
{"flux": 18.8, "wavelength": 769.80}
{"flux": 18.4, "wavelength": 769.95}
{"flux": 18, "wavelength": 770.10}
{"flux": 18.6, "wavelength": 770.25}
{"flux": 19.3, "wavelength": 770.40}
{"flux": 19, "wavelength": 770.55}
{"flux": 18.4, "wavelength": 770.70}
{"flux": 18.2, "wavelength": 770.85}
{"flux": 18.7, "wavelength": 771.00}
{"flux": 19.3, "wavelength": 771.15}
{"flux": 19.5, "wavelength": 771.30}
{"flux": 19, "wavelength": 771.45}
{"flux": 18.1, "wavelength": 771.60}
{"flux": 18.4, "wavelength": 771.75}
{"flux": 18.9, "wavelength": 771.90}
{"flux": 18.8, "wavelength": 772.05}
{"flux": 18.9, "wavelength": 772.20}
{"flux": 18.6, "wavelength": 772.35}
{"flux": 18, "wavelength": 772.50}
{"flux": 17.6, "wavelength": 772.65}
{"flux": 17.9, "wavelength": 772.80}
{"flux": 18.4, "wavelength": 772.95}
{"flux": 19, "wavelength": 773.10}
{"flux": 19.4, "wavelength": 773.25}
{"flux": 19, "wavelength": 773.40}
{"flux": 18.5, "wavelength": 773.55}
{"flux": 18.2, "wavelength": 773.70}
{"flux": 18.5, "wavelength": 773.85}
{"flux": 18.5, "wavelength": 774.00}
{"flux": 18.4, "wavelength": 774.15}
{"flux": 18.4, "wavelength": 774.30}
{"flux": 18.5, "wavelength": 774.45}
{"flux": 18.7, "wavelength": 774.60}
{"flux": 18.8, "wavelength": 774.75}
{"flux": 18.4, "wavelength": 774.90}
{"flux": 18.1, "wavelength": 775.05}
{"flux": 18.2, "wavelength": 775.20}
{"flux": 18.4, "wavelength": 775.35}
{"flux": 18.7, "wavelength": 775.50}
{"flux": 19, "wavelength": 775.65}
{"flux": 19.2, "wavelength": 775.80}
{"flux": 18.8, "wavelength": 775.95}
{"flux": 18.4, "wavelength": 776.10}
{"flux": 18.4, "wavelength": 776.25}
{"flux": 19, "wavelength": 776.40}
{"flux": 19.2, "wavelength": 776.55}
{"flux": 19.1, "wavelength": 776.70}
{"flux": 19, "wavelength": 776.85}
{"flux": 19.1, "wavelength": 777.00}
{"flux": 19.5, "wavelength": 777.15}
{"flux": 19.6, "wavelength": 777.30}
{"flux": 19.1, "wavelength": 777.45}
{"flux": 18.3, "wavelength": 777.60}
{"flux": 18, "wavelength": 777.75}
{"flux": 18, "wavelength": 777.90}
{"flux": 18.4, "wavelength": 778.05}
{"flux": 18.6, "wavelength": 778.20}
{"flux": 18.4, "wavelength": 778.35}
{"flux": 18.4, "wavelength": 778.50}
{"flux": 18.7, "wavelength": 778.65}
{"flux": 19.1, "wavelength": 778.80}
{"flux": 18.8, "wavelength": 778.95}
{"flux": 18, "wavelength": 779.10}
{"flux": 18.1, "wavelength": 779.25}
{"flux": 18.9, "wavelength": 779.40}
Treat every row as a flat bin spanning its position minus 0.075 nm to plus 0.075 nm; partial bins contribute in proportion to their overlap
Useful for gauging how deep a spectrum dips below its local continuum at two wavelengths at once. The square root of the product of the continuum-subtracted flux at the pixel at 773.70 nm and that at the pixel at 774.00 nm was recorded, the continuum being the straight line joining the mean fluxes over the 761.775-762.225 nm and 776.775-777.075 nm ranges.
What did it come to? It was 0.6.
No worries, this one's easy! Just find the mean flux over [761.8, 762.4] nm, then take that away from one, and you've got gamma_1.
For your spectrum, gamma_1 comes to -17.8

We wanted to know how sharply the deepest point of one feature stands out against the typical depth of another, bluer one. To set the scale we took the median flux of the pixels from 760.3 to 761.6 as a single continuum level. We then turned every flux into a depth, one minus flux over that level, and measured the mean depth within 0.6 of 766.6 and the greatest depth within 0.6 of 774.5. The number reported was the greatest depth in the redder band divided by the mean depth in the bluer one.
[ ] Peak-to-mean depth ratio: 1.0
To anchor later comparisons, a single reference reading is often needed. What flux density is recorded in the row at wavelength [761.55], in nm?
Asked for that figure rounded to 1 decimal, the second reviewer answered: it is 19.6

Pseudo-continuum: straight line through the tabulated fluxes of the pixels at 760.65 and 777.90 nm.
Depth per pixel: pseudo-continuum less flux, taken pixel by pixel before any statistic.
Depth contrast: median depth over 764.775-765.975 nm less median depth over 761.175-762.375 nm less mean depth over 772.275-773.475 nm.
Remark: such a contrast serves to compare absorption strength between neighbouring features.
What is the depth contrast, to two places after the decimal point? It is 0.18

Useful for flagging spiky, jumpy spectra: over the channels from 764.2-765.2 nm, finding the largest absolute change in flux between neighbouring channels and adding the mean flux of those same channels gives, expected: 20.5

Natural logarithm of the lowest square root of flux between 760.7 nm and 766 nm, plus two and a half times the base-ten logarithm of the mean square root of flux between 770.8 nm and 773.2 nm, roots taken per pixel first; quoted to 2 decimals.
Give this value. 3.03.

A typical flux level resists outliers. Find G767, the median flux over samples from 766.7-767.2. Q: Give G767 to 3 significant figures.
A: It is 18.8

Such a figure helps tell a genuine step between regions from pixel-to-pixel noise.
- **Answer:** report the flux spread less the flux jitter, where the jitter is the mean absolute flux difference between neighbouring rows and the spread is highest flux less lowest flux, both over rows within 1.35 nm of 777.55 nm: 1.3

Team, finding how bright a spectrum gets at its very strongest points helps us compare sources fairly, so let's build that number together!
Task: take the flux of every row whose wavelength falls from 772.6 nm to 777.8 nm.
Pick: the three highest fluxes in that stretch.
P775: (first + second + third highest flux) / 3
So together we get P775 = 19.5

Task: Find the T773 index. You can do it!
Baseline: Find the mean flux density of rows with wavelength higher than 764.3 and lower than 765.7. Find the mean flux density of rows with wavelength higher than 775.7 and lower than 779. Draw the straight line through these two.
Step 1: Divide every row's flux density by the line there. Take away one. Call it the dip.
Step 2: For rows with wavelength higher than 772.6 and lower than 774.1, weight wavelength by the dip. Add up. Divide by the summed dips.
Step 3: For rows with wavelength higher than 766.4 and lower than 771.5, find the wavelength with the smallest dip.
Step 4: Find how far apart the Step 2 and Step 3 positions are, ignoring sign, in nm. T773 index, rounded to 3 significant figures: 6.65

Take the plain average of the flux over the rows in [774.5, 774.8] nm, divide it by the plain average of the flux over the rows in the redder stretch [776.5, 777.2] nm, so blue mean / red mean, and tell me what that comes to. 0.98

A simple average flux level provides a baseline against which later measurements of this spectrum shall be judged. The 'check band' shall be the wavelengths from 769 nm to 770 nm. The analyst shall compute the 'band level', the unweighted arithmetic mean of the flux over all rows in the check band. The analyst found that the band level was 18.8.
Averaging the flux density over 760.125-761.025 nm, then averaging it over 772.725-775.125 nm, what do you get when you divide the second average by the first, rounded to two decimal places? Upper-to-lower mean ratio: 0.95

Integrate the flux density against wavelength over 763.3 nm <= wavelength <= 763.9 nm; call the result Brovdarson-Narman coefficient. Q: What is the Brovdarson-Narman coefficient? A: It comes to 11.1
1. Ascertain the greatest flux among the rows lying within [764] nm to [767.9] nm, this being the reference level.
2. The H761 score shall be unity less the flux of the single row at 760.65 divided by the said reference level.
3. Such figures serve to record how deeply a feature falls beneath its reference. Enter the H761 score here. 0.054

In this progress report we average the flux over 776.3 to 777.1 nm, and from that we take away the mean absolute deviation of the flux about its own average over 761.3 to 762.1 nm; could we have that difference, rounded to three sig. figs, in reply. 18.7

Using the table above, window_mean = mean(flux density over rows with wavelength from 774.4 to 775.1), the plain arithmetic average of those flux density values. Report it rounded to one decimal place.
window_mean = 18.5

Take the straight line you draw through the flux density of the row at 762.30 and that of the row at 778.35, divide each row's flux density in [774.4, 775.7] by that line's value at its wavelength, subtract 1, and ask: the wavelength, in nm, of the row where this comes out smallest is 775.05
